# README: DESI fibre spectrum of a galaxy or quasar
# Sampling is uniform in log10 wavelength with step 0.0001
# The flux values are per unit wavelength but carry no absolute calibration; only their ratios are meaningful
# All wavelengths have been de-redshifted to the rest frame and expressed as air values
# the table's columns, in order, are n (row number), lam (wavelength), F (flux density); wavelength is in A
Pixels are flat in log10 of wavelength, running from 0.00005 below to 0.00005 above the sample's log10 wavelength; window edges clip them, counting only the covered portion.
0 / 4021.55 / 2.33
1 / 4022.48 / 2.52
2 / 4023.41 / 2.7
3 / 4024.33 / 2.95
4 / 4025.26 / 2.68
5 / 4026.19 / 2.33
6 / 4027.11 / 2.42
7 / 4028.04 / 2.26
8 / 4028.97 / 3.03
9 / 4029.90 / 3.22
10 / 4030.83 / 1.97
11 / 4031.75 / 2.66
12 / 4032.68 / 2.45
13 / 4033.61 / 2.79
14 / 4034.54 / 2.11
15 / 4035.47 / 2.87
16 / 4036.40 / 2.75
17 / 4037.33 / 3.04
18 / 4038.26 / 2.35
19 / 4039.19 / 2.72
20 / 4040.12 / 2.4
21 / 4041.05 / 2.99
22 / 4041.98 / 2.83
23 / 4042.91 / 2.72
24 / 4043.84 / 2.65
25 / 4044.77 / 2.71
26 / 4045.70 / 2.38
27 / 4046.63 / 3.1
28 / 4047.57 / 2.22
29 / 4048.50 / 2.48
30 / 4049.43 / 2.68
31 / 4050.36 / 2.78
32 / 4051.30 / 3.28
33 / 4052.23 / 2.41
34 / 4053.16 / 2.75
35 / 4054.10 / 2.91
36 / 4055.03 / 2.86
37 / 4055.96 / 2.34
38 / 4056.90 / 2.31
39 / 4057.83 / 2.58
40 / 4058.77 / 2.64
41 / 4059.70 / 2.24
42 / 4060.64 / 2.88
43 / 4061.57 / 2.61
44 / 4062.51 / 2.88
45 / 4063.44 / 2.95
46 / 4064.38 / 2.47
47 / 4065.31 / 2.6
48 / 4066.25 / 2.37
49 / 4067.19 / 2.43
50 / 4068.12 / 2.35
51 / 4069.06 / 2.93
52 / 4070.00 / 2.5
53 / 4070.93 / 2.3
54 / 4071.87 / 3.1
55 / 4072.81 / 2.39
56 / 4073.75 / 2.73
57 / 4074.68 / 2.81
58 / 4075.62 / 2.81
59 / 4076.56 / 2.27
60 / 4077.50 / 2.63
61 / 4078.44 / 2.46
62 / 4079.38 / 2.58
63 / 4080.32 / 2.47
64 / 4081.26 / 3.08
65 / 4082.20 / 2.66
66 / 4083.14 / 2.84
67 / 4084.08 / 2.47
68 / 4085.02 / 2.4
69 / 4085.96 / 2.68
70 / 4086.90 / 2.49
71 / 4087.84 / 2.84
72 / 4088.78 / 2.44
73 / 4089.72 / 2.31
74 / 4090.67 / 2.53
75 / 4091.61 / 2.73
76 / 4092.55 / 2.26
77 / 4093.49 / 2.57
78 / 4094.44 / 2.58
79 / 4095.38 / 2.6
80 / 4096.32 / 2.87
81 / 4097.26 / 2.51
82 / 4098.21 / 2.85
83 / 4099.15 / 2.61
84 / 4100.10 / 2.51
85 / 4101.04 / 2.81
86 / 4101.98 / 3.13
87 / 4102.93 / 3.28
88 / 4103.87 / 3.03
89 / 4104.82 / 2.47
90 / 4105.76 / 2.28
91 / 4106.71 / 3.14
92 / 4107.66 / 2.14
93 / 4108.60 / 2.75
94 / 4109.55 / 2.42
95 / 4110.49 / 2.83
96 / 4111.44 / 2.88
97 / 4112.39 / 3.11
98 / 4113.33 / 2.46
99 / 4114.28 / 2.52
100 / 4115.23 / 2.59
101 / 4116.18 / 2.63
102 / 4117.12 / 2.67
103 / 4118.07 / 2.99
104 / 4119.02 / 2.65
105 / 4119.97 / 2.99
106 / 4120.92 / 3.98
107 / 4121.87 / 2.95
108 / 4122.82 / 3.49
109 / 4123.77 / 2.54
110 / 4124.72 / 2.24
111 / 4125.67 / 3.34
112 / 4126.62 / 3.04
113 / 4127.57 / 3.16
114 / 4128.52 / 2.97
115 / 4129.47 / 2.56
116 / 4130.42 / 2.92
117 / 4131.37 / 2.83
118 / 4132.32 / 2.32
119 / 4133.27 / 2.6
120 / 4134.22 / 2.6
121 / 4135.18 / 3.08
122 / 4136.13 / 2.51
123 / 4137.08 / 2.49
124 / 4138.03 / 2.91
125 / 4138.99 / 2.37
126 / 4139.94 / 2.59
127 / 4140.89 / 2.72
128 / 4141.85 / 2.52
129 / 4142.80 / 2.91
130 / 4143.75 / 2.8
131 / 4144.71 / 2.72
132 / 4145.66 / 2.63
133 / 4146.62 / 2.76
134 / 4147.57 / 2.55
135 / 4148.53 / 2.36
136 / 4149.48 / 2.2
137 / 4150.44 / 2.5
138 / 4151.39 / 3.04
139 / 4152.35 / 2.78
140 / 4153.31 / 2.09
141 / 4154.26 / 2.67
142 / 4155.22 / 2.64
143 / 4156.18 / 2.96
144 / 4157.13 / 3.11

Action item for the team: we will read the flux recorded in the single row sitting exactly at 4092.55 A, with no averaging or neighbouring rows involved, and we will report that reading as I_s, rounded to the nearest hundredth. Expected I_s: 2.26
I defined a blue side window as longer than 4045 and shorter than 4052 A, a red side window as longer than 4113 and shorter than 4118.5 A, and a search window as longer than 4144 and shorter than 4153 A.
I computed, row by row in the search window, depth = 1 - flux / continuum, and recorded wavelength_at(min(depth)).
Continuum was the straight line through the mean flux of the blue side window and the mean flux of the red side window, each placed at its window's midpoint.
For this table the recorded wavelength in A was 4151.39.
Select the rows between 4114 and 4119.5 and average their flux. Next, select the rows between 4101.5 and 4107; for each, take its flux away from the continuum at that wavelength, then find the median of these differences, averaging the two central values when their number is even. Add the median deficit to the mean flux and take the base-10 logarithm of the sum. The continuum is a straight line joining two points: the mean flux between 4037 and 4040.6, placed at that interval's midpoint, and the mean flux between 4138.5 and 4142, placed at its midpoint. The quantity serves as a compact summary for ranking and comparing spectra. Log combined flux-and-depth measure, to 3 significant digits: 0.337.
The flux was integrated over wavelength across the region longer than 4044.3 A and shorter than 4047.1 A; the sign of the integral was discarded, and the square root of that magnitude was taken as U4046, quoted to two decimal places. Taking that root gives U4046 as 2.76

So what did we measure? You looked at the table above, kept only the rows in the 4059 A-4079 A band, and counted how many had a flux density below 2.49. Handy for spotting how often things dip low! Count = 9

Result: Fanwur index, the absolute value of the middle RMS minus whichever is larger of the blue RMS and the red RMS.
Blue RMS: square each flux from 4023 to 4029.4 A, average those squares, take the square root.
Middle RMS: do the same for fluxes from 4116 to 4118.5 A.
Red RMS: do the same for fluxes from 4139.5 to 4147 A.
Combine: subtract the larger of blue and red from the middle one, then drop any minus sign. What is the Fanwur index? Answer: 0.059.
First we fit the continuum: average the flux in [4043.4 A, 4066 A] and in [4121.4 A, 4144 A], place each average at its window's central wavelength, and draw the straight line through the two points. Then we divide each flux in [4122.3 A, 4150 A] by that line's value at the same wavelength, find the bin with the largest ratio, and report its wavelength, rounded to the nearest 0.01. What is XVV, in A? 4122.82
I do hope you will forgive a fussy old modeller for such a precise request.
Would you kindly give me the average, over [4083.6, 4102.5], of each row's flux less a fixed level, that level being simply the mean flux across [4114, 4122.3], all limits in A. -0.28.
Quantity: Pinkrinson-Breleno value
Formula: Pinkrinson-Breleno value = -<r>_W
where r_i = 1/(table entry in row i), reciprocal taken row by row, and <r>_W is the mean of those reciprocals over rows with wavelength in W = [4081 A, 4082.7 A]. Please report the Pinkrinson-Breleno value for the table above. -0.35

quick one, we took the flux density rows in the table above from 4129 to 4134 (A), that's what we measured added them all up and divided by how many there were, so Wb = 2.65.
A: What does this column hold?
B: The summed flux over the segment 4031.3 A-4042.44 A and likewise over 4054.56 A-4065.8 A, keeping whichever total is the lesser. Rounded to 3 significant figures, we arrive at 31.4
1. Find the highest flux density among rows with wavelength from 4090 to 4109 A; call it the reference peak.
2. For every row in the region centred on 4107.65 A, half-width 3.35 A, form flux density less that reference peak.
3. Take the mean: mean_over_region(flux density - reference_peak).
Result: -0.70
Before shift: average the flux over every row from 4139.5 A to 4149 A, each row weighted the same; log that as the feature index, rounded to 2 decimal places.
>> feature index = 2.66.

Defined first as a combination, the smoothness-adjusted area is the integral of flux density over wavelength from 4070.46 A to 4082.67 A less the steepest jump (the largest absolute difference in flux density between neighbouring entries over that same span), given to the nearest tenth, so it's 31.4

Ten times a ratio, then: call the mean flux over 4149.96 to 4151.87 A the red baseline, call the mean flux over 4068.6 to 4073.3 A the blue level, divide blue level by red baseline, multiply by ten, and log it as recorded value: 9.5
